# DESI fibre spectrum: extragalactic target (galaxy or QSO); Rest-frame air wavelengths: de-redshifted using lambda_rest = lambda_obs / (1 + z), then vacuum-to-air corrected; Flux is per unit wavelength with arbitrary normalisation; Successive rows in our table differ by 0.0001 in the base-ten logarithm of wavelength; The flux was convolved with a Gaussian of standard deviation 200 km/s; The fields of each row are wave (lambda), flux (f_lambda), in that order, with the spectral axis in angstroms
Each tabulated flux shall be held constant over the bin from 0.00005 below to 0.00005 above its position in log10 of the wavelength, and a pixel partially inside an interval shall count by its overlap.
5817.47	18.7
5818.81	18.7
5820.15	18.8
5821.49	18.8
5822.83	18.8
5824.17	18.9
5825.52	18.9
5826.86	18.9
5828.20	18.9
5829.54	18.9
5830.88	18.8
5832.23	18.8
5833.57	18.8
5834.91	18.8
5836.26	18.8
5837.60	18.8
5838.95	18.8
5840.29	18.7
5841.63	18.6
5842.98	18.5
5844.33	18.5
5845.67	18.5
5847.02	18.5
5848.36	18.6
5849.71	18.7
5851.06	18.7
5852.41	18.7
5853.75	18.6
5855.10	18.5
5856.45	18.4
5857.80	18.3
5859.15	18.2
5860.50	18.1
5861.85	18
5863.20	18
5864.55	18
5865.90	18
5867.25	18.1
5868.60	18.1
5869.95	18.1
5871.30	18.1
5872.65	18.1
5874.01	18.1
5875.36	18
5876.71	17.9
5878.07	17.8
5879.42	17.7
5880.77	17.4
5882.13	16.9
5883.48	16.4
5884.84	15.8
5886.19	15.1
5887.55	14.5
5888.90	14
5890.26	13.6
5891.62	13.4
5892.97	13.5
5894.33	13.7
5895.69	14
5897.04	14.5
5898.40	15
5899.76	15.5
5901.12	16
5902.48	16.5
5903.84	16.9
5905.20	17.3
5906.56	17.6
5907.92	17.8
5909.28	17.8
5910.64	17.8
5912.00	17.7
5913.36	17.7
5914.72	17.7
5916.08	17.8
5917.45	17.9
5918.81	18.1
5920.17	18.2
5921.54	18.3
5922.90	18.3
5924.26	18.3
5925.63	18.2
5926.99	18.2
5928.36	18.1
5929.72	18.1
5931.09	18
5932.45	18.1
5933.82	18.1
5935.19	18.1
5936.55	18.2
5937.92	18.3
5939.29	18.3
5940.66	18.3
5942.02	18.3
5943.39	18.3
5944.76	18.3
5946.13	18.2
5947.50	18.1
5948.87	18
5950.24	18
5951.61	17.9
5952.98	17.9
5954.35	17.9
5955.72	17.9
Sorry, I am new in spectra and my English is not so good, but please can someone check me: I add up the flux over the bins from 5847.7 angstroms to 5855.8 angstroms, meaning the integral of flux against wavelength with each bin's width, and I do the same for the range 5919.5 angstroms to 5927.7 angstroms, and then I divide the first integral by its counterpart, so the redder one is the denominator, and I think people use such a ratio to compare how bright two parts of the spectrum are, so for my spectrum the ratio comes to 1.01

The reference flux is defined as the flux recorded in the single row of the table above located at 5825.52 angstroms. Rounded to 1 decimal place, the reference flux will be 18.9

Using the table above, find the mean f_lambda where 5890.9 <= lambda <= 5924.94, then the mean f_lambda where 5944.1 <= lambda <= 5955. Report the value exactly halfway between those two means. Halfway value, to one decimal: 17.4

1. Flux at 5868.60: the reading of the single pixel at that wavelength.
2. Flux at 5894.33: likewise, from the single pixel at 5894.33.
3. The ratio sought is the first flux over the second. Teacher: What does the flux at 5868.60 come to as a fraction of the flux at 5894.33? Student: 1.32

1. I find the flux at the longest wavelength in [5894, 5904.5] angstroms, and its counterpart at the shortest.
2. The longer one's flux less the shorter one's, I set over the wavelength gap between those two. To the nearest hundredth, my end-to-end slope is 0.34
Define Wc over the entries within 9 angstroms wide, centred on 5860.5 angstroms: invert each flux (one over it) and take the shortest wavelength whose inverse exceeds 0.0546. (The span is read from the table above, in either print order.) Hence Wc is 5857.80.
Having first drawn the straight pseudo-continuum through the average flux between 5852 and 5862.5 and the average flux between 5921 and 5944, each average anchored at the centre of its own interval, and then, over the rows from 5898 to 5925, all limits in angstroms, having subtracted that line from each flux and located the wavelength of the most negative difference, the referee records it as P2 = 5898.40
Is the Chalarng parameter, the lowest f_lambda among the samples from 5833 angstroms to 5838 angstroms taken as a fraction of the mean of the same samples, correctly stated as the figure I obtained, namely 1.000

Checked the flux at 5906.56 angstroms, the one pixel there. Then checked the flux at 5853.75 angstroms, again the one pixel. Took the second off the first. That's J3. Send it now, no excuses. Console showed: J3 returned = -1.0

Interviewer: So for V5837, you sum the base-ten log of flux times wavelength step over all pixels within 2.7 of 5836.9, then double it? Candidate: 13.7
